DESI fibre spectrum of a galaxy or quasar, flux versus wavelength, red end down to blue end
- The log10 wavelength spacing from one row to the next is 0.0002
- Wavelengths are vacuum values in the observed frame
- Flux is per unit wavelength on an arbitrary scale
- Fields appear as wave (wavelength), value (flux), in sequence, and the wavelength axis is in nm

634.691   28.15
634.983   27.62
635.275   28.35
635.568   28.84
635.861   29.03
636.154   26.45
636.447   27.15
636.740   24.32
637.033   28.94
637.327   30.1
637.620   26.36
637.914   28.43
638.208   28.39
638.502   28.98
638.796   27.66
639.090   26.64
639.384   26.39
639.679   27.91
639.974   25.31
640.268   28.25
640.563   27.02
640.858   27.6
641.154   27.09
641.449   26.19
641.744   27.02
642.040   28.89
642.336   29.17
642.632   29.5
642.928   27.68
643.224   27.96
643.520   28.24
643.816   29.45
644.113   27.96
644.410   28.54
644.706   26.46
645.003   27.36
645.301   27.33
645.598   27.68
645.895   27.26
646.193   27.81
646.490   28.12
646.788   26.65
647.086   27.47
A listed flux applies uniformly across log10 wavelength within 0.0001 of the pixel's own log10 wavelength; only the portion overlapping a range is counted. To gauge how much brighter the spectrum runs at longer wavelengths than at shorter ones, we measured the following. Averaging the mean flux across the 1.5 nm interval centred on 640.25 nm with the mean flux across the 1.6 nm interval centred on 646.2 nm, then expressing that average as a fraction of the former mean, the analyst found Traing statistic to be 1.01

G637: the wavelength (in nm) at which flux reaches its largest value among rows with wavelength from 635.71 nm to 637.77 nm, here 637.327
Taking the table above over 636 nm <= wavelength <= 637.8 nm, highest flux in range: 30.1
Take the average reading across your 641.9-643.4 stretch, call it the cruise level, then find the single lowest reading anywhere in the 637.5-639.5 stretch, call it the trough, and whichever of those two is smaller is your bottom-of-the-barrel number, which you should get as 26.4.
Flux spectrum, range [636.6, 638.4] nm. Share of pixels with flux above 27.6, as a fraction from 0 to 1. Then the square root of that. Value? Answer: 0.82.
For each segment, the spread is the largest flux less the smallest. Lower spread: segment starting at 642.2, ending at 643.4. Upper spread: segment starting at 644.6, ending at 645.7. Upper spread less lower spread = -0.60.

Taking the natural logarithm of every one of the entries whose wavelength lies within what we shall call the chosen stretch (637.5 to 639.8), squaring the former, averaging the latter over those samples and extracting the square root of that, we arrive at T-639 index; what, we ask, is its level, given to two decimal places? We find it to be 3.32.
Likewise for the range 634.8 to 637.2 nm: 3.32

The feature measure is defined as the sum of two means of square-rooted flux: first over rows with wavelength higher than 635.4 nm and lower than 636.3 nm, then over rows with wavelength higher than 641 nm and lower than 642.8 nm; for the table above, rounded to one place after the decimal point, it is 10.6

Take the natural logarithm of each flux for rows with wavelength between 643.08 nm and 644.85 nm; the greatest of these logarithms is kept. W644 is 3.38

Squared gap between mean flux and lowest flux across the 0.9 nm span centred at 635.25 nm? 0.42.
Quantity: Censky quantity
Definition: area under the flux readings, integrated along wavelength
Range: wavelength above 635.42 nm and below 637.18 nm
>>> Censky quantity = 48.3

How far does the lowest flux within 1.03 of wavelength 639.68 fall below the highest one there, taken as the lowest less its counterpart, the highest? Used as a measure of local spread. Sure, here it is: -2.9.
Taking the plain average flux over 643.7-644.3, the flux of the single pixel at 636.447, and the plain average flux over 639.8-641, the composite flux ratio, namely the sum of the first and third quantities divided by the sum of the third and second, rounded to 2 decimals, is 1.03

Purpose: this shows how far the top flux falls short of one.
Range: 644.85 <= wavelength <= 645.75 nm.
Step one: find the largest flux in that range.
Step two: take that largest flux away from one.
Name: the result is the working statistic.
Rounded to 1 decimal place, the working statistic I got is -26.7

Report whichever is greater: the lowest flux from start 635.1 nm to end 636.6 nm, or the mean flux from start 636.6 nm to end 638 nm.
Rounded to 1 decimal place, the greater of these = 27.6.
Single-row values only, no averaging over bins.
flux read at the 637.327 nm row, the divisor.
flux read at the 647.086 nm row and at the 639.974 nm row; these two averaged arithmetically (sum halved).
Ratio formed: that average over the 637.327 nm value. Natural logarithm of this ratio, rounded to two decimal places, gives -0.13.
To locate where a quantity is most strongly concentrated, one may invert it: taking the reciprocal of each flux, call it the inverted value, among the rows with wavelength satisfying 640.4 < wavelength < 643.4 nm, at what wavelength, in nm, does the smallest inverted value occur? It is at 642.632 nm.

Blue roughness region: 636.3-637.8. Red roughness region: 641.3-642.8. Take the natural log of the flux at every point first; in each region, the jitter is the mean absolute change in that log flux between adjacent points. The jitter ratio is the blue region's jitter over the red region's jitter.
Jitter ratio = 3.83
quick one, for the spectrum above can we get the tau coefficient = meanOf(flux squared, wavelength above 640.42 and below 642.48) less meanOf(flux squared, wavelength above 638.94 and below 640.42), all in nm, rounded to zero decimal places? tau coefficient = 36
